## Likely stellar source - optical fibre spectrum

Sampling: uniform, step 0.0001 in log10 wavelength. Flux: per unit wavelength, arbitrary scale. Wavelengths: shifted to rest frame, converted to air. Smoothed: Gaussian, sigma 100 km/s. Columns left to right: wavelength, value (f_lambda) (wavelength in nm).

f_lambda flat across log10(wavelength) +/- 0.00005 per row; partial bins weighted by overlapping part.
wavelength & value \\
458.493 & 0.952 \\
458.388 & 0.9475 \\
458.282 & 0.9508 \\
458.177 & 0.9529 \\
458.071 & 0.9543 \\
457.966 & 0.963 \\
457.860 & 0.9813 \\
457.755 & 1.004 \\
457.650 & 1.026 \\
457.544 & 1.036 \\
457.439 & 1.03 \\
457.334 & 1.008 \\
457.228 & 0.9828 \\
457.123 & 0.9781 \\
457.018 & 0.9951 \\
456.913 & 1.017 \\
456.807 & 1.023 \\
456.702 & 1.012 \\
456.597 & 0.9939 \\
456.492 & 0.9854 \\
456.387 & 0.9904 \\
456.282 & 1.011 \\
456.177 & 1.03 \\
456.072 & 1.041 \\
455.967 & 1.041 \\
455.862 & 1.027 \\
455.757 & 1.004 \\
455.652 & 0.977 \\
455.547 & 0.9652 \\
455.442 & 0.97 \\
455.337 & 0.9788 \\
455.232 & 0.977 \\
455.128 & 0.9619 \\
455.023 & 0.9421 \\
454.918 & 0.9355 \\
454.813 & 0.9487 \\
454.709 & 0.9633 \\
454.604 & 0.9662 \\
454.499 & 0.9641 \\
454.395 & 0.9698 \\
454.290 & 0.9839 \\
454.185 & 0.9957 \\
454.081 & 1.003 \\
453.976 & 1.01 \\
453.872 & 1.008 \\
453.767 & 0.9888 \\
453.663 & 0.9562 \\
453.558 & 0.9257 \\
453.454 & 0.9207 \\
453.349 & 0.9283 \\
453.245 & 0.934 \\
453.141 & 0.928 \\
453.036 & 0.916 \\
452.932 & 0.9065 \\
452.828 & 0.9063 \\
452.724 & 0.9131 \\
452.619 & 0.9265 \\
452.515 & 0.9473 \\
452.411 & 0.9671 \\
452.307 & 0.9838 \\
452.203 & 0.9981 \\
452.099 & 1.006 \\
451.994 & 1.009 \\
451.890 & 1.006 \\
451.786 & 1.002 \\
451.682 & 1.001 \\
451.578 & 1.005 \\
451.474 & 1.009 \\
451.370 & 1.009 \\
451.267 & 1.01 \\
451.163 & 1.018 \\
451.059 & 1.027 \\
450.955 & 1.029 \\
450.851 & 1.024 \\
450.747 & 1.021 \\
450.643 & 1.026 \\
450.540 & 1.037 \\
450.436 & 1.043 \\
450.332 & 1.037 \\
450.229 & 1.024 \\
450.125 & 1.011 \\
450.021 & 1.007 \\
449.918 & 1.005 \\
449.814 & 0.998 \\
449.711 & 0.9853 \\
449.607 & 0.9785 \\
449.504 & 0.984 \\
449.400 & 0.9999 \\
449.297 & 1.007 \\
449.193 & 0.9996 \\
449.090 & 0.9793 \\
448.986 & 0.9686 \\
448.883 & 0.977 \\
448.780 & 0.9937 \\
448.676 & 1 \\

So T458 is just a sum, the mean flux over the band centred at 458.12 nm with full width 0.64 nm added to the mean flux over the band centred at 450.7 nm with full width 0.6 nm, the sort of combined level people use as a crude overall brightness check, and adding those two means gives 1.99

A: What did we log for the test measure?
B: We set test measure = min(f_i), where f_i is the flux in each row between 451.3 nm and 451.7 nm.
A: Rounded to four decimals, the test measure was 1.0010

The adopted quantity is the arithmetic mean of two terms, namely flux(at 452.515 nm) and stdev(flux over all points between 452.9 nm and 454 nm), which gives 0.492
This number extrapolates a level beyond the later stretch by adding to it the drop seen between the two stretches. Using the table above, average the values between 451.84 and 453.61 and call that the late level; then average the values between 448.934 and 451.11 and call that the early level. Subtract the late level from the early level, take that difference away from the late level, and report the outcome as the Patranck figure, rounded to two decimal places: 0.89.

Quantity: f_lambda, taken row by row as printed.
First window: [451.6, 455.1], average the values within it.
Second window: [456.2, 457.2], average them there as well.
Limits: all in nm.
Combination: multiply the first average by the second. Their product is 0.96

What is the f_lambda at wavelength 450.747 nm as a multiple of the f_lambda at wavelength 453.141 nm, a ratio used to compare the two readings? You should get 1.10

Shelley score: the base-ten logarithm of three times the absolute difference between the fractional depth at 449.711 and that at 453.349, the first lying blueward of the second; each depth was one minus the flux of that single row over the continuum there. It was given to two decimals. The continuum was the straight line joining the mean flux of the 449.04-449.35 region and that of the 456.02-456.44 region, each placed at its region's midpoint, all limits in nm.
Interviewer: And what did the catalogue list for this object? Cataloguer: -0.69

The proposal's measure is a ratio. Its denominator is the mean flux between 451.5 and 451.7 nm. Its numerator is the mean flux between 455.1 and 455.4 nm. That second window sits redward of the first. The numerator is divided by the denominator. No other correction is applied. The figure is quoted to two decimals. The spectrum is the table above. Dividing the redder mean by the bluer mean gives 0.97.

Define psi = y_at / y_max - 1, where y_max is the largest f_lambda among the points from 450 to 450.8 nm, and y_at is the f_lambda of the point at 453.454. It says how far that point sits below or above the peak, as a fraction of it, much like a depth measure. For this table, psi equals -0.12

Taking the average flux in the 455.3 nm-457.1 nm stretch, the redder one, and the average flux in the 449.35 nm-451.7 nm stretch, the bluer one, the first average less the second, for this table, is -0.01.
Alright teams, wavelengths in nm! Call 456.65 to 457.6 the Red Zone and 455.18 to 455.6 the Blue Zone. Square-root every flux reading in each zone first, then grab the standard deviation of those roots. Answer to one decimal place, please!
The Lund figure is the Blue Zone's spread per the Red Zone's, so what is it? 0.3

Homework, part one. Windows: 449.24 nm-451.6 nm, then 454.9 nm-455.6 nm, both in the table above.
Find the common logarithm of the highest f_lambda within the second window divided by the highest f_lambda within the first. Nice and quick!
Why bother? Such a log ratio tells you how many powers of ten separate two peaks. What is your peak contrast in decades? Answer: -0.028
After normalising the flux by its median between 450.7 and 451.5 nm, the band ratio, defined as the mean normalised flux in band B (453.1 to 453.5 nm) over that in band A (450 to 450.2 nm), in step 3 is 0.92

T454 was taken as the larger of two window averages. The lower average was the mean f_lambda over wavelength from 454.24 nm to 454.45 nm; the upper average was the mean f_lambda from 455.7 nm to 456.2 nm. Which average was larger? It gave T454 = 1.03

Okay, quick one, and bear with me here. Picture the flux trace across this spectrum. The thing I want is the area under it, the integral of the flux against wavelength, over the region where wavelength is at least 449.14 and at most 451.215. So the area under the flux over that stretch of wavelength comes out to 2.10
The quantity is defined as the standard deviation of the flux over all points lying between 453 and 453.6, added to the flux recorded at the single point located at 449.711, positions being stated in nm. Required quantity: 0.99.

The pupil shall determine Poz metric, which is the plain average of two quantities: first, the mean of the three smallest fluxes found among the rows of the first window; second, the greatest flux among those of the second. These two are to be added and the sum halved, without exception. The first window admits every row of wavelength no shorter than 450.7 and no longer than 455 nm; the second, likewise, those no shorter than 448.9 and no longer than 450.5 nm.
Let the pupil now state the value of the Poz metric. 0.976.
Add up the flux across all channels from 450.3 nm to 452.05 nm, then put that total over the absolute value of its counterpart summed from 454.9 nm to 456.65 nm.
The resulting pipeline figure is 1.03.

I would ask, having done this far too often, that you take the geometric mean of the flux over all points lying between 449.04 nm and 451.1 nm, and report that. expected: 1.01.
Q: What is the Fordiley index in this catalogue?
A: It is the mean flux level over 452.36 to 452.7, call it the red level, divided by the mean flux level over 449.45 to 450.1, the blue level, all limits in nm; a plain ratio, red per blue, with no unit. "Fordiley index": 0.95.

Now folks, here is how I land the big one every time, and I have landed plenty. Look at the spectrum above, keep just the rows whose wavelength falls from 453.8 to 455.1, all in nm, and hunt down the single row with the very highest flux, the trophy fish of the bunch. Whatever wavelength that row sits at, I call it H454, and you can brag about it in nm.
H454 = 453.976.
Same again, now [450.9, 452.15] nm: 450.955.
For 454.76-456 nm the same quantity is 455.967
